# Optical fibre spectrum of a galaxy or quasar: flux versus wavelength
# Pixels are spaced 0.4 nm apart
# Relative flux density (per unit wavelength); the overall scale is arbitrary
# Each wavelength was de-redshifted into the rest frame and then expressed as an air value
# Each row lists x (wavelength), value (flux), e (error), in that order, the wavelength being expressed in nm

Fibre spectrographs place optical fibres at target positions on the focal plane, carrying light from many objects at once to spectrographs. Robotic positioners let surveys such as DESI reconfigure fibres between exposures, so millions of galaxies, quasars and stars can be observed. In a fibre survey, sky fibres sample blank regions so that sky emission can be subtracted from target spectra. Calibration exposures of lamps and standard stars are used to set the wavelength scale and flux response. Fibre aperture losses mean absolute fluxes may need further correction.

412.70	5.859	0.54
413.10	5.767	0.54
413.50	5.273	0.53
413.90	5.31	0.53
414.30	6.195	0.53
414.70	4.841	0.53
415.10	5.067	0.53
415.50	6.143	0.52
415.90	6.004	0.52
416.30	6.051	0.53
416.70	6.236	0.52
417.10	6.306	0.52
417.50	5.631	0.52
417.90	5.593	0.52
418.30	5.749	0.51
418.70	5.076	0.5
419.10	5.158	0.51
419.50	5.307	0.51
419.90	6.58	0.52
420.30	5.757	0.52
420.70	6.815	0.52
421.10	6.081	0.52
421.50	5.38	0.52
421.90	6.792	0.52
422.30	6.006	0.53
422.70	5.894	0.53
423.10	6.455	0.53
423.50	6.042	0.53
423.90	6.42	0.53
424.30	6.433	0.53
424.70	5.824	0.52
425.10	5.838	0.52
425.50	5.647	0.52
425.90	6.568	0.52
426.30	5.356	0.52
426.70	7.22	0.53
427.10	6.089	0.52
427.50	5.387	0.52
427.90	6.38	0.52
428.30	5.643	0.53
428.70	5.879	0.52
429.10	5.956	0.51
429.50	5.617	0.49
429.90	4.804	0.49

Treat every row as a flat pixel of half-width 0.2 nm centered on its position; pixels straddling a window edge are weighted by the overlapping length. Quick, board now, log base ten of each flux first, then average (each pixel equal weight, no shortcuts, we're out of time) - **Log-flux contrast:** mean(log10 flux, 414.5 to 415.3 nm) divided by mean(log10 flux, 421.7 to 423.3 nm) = 0.87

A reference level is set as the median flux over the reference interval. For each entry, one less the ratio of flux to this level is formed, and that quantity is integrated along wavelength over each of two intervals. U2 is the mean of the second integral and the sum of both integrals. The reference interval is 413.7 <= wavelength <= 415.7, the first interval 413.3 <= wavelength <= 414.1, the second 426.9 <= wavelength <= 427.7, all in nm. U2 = -0.063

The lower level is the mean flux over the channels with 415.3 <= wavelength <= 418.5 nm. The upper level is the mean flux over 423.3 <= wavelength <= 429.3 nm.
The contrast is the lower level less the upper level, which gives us -0.1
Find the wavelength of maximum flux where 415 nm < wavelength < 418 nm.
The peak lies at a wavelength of 417.10 nm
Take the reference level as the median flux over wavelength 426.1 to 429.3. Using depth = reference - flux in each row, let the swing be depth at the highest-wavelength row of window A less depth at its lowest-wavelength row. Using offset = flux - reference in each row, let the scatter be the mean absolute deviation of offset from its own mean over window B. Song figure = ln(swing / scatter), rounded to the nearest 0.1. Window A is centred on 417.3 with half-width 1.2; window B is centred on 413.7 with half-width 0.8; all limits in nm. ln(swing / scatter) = -0.1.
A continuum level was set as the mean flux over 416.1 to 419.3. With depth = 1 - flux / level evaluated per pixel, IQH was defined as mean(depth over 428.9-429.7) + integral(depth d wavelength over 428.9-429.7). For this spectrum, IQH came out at -0.02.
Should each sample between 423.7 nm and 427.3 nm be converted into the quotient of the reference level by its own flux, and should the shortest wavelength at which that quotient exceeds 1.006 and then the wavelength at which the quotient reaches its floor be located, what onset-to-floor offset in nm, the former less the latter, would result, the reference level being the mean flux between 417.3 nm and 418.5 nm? -0.40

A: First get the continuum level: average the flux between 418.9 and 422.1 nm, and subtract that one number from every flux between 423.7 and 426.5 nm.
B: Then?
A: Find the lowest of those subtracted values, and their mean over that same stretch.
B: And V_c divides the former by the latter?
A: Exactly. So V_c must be -22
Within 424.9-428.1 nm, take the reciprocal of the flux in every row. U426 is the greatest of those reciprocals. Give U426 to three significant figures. 0.187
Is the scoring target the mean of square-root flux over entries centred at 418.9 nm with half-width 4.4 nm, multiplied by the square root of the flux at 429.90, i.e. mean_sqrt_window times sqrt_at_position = 5.30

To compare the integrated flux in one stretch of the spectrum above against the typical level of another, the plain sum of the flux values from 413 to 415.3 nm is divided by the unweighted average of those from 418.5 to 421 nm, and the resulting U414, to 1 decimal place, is 5.6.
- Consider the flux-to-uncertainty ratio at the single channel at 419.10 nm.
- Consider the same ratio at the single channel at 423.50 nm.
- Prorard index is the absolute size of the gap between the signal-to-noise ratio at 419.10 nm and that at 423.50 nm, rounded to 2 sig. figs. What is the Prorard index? 1.3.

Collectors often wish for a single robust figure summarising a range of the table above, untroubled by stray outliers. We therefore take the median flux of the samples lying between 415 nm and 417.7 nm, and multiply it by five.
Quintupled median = 30.3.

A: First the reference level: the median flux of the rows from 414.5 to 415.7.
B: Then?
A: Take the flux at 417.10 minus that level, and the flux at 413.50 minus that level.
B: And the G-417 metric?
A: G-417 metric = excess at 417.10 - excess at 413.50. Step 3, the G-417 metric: 1.0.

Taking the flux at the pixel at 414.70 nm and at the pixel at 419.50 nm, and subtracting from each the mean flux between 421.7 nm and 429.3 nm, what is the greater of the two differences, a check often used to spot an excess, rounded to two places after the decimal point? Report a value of -0.79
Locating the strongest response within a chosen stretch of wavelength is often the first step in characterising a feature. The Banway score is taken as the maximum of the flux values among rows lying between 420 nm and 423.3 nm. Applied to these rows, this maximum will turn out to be 6.815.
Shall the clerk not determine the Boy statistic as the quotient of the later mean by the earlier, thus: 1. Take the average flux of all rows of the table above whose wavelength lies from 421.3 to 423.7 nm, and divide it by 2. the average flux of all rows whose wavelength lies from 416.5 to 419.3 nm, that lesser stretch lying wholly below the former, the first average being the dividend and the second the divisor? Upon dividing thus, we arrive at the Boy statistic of 1.07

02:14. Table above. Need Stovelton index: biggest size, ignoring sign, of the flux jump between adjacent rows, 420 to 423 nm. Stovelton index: 1.4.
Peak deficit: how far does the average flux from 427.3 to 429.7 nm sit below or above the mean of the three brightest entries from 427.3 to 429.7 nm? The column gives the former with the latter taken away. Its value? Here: -0.26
